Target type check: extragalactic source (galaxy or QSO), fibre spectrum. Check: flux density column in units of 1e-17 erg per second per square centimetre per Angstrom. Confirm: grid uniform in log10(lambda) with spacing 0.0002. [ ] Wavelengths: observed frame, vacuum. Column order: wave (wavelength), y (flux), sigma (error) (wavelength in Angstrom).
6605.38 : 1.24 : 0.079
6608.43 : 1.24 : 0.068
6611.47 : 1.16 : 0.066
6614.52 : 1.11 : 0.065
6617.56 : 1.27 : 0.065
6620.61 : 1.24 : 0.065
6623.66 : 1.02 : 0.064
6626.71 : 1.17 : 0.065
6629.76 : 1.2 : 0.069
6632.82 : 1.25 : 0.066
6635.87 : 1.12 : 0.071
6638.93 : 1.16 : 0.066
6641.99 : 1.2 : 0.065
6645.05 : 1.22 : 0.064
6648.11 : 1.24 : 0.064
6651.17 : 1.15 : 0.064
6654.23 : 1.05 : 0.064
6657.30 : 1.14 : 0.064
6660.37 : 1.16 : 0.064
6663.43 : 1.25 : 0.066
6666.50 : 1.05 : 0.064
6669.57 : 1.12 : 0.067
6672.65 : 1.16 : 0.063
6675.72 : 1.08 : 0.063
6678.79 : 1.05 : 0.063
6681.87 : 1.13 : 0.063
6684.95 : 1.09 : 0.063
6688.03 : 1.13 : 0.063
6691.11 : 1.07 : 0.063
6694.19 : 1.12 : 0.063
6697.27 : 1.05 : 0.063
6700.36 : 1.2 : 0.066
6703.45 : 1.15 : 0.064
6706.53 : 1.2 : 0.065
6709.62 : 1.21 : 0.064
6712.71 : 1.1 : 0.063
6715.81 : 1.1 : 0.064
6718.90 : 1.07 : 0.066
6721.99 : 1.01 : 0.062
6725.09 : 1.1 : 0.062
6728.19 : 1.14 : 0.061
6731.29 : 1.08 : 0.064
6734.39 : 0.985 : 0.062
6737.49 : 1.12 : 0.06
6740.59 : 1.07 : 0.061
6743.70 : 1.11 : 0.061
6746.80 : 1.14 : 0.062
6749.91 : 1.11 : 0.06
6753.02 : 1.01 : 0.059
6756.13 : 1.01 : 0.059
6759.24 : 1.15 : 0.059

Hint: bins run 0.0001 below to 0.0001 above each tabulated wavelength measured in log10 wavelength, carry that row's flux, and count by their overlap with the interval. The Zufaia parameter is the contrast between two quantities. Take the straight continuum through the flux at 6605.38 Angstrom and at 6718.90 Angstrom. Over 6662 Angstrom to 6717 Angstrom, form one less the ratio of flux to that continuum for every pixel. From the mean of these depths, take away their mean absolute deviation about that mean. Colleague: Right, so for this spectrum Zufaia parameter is -0.058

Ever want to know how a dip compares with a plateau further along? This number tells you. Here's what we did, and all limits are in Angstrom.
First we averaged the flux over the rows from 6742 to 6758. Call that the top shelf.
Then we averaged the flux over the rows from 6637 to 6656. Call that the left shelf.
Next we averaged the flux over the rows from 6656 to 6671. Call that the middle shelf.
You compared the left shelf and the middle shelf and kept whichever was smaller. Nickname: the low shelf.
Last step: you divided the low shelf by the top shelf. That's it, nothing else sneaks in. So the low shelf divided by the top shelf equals 1.06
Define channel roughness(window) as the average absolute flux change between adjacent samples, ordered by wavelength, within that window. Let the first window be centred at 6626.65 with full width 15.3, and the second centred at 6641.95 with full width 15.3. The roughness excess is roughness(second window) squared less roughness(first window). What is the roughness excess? -0.112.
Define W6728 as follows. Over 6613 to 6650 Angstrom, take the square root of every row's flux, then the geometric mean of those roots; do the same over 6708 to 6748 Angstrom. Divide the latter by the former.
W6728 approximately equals 0.962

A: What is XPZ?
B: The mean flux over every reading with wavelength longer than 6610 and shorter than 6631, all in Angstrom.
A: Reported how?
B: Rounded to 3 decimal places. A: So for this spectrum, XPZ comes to 1.167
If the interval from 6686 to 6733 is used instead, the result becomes 1.115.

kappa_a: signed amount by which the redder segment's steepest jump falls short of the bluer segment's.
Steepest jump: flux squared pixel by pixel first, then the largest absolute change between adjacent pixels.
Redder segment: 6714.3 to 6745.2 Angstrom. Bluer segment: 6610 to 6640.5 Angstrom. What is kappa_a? 0.21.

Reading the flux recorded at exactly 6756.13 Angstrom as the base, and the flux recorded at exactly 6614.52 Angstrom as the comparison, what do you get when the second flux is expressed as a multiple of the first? 1.10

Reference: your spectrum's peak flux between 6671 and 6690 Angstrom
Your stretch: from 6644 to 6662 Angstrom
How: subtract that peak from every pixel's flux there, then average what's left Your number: 0.00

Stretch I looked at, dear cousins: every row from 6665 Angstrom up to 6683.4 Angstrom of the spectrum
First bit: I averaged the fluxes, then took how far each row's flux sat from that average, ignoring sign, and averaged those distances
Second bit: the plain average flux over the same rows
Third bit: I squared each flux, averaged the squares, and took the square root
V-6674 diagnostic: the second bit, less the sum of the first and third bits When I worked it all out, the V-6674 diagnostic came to -0.039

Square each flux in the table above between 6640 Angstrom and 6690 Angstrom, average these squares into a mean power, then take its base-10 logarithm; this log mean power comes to 0.11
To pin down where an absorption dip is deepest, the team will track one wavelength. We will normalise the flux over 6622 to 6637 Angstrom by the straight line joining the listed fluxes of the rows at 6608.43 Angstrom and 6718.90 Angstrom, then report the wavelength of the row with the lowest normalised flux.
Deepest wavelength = 6623.66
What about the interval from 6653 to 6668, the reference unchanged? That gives 6654.23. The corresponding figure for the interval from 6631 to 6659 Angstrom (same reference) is 6654.23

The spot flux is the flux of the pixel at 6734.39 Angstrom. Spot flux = 0.985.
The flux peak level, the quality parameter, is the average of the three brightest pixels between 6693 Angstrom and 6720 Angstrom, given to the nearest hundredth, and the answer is 1.20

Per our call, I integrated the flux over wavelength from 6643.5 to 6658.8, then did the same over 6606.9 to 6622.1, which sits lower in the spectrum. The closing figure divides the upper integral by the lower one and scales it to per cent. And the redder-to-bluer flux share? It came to 97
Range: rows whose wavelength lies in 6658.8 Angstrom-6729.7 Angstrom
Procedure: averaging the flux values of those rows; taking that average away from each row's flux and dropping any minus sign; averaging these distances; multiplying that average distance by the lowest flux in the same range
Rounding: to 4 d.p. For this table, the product 0.0475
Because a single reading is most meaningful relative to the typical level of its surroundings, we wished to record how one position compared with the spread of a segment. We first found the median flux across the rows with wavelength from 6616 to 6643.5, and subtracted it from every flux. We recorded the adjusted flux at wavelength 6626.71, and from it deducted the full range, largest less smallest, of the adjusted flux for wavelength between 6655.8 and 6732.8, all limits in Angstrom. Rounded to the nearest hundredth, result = -0.27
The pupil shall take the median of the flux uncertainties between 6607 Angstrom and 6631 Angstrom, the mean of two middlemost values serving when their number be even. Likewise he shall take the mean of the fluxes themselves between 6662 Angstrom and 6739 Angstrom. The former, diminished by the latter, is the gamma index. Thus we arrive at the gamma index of -1.05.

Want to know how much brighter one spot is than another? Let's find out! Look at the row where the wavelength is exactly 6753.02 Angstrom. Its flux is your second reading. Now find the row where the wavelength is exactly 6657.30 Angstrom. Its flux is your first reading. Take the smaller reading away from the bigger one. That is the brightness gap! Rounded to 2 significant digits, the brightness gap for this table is 0.13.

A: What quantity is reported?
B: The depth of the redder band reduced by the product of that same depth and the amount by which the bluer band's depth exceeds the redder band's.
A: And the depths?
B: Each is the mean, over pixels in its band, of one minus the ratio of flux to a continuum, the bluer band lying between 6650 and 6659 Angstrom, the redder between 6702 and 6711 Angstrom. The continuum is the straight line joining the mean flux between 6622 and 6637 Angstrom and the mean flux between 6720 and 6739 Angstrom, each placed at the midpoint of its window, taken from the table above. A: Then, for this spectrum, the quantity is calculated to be -0.08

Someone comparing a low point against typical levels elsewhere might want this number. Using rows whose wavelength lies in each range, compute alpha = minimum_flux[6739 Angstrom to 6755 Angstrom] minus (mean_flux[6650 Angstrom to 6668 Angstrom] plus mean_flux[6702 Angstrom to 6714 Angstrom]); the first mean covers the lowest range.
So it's -1.29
